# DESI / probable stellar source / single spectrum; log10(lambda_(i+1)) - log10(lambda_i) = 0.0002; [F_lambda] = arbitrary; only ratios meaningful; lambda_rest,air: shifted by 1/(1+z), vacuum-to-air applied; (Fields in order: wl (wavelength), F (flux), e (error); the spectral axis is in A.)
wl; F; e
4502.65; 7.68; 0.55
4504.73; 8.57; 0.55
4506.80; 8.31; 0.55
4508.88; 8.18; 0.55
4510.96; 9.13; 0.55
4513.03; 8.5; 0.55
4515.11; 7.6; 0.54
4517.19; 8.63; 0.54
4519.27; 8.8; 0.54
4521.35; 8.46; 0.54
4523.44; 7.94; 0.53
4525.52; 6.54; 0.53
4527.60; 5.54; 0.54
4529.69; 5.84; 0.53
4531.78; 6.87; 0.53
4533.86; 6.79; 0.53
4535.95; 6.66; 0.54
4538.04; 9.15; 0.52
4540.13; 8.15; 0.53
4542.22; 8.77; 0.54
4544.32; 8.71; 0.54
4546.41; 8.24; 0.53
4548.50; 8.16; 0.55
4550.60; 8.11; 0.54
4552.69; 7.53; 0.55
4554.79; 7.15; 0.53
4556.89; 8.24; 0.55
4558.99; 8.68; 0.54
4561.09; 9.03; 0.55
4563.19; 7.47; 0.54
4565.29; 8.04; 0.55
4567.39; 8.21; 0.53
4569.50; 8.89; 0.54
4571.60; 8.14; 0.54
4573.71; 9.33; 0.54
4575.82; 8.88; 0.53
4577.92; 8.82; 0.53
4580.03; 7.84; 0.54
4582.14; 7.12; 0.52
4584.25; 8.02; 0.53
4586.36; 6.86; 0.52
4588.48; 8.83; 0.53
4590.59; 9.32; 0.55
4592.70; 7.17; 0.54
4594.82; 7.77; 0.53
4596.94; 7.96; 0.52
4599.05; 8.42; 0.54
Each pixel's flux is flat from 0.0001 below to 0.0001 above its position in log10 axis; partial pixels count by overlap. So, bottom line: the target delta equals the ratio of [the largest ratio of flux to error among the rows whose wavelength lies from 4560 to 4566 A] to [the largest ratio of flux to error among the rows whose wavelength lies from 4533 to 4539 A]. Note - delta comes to 0.93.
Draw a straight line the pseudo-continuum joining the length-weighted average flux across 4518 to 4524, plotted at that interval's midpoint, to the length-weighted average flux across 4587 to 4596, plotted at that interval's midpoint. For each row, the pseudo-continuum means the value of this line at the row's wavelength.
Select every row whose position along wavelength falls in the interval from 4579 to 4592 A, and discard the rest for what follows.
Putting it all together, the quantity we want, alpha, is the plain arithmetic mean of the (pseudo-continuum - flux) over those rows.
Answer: 0.22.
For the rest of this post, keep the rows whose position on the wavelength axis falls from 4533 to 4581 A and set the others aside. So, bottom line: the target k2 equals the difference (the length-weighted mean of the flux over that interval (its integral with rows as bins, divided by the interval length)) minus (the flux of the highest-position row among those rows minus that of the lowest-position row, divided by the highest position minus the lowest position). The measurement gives 8.2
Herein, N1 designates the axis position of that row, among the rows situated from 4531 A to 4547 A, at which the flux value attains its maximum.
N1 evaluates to 4538.04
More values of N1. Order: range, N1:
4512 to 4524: 4519.27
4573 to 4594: 4573.71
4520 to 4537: 4521.35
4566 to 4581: 4573.71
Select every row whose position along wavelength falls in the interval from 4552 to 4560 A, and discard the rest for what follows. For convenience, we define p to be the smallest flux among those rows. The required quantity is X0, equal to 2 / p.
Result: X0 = 0.28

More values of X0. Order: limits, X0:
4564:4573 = 0.25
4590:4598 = 0.28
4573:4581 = 0.26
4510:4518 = 0.26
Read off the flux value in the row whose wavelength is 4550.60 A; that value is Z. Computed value 8.11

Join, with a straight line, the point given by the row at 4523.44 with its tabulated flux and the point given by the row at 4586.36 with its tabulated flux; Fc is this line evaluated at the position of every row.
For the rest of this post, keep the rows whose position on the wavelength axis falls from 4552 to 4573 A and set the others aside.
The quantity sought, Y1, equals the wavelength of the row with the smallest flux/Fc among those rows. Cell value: 4554.79 A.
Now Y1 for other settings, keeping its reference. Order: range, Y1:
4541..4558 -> 4554.79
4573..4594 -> 4586.36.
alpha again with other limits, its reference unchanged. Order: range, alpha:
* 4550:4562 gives 0.20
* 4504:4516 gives 0.10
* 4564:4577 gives -0.31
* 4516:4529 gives 0.78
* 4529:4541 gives 1.15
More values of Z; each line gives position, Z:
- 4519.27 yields 8.8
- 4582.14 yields 7.12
